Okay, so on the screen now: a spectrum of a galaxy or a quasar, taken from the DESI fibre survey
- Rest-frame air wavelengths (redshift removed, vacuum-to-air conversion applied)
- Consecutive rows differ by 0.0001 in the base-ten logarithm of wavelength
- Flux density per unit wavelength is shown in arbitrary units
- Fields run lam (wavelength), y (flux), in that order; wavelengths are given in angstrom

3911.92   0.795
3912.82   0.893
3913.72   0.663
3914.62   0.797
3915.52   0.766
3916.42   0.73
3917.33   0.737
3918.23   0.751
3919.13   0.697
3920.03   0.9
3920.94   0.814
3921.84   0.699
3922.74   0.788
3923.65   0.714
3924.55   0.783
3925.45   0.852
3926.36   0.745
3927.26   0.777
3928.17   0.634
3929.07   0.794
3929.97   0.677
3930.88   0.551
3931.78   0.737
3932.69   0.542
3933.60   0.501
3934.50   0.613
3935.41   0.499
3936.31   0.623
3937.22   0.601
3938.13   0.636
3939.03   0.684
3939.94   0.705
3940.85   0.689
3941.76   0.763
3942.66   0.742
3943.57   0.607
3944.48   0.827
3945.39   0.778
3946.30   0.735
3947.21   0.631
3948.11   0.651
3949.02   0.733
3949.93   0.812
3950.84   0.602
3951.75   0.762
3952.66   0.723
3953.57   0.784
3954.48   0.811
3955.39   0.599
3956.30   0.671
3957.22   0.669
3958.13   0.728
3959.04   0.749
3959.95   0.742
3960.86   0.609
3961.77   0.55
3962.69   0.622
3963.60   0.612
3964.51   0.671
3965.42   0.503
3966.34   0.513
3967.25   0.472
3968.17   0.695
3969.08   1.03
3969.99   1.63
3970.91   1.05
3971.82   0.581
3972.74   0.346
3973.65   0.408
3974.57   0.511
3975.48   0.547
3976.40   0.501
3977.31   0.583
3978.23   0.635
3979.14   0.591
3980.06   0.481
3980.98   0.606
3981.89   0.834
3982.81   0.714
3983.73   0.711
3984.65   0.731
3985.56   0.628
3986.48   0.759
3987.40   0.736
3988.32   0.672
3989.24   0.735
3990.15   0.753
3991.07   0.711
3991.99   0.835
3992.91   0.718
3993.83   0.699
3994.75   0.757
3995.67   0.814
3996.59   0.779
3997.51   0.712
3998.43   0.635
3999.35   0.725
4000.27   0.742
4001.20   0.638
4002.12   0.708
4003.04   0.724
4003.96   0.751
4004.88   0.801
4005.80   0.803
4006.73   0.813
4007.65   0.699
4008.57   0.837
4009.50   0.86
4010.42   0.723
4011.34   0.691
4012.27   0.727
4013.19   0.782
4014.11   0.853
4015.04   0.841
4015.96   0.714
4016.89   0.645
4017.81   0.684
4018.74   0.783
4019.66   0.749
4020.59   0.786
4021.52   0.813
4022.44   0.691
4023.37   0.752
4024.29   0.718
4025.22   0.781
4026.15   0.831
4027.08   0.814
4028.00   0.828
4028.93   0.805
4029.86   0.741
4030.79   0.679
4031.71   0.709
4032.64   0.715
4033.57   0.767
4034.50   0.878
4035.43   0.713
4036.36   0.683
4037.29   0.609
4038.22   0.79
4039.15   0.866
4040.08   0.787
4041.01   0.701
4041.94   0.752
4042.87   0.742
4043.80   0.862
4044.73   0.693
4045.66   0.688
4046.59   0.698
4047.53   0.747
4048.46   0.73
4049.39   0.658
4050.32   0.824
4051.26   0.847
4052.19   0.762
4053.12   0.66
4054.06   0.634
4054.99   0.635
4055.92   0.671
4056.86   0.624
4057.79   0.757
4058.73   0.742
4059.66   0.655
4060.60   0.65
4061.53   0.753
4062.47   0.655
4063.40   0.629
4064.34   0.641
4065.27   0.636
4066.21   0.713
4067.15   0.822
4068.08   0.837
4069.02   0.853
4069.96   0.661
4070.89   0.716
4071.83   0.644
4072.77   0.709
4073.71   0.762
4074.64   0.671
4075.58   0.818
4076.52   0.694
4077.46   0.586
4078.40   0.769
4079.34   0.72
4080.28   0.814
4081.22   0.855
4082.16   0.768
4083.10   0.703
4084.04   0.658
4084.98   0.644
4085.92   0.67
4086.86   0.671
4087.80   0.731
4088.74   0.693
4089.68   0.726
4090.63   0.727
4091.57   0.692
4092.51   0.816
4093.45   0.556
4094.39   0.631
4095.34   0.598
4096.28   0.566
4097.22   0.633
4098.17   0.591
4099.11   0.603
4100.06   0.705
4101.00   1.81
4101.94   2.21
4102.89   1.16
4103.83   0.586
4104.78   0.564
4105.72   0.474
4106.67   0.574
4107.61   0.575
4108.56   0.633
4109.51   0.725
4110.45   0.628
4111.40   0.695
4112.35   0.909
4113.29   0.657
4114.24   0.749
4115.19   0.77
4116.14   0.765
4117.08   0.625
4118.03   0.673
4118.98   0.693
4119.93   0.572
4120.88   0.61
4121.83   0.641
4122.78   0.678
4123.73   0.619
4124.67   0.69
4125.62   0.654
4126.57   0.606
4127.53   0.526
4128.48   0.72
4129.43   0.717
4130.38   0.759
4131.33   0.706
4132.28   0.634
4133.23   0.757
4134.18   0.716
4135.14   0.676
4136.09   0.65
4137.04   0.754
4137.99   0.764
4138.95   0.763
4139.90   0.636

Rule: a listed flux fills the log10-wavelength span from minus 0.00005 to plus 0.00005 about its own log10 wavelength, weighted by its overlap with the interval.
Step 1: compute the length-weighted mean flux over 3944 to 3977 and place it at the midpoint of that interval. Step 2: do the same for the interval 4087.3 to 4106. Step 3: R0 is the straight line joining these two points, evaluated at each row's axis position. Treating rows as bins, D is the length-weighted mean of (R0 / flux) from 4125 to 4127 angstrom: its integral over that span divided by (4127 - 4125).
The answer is 1.31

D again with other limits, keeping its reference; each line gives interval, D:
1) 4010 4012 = 1.03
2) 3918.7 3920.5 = 0.83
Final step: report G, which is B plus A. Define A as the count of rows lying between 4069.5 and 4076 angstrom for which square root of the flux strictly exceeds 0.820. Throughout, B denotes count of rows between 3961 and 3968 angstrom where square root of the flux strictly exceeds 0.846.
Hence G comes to 4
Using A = 4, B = 0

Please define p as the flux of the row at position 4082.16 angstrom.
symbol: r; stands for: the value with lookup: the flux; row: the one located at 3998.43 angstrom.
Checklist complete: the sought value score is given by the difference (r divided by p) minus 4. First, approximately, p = 0.768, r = 0.635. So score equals -3.17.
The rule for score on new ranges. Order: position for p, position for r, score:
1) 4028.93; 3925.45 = -2.94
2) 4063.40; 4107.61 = -3.09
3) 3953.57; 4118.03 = -3.14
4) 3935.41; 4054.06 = -2.73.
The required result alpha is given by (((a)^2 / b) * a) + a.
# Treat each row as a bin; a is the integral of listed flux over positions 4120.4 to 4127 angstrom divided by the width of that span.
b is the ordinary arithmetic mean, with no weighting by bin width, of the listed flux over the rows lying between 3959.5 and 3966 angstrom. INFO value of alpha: 1.08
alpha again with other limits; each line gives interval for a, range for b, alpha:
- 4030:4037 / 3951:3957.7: 1.28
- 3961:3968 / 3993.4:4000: 0.82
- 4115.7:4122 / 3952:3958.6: 1.05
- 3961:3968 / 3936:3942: 0.85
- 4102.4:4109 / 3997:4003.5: 1.06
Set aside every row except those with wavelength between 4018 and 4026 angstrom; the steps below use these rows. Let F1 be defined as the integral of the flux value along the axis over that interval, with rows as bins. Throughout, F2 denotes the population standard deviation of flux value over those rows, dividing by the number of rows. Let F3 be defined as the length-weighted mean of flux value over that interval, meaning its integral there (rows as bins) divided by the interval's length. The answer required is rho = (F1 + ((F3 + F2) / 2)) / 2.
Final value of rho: 3.23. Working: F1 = 6.07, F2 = 0.037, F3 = 0.76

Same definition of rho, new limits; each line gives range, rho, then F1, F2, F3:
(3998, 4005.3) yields 2.80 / 5.22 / 0.052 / 0.72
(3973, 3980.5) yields 2.13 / 3.96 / 0.067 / 0.53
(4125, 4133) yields 2.86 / 5.35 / 0.071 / 0.67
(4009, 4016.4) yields 3.08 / 5.73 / 0.065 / 0.77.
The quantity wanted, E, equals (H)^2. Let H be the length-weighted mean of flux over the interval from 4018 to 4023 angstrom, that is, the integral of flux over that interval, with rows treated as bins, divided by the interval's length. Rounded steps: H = 0.76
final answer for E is 0.58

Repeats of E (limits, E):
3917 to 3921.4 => 0.61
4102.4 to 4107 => 0.46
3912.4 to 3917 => 0.59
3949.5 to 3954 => 0.54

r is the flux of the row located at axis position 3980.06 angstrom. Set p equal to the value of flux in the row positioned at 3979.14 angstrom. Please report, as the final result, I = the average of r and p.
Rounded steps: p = 0.591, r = 0.481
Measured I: 0.54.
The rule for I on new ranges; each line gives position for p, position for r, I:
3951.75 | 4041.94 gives 0.76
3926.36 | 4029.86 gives 0.74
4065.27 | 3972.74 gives 0.49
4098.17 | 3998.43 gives 0.61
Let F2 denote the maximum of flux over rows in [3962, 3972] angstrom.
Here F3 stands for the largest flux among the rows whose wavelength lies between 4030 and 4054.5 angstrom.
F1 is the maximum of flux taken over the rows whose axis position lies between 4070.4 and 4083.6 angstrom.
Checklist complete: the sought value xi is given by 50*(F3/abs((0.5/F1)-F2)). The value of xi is 42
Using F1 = 0.855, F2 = 1.63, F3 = 0.878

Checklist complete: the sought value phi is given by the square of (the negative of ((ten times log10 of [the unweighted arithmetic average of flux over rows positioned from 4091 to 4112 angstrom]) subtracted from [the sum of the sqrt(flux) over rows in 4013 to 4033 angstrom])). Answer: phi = 411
